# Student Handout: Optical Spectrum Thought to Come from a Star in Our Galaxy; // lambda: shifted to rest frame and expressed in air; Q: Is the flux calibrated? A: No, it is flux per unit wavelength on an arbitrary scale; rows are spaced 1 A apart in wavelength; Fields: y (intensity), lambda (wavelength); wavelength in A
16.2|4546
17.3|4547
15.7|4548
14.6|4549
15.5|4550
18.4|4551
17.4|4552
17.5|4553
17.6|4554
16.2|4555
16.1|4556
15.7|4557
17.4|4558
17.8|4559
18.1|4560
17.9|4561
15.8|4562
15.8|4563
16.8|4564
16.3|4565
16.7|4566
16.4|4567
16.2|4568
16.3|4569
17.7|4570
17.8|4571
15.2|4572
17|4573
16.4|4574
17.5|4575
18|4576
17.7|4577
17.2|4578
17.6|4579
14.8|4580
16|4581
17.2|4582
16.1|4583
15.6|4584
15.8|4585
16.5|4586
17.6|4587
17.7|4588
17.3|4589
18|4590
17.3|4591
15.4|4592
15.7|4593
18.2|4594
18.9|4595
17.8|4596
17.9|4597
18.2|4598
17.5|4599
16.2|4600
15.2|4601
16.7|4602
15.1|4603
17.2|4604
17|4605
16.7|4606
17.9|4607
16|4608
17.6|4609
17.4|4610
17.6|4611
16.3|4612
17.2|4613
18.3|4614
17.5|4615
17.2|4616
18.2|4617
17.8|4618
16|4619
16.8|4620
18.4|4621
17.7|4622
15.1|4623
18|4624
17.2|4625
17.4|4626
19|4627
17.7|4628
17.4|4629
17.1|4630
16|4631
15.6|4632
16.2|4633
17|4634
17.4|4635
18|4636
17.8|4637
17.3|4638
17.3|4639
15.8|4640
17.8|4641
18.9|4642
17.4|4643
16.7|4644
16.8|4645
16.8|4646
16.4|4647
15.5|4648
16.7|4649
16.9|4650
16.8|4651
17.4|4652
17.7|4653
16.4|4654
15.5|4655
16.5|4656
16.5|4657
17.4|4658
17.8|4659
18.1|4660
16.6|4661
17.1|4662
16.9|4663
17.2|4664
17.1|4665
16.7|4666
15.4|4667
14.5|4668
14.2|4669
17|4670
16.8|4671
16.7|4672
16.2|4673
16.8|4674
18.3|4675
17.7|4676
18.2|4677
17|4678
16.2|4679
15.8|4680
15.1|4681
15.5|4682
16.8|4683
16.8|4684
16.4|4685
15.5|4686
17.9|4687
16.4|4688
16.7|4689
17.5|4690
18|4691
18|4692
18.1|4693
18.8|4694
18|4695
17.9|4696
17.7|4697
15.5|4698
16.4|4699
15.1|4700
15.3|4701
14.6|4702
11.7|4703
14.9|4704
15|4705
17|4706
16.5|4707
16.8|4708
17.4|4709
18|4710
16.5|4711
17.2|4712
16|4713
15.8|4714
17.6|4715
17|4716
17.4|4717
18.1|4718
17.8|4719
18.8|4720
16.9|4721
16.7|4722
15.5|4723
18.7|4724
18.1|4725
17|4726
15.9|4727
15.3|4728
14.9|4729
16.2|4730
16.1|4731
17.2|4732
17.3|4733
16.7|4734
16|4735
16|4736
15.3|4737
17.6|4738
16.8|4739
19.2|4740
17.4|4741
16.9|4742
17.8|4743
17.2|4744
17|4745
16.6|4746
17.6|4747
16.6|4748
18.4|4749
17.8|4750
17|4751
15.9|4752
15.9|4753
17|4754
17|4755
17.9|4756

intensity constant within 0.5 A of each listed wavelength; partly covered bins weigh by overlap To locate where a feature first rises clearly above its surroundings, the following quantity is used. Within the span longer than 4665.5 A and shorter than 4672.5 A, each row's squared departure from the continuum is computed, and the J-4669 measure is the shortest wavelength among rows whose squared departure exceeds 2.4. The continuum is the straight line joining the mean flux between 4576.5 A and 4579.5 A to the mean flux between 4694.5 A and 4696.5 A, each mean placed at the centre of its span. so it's 4667 A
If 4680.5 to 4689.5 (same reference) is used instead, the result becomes 4681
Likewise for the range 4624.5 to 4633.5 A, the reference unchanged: 4631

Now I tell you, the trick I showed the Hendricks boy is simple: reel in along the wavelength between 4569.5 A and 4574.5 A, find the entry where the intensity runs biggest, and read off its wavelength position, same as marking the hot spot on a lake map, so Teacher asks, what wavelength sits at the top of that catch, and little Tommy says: 4571 A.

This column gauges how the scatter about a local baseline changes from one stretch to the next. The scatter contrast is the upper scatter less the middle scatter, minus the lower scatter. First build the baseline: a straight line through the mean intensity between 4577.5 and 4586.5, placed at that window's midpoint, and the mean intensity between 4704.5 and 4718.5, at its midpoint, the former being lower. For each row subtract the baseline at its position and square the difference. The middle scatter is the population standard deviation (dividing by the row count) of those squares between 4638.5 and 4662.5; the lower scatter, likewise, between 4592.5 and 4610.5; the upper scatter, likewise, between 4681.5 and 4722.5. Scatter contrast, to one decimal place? 1.4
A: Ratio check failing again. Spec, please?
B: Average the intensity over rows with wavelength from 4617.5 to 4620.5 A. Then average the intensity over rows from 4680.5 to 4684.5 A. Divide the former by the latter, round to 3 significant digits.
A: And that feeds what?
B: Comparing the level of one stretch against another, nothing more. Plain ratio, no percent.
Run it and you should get 1.05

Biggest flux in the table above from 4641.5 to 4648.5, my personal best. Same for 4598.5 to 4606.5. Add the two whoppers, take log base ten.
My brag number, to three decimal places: 1.561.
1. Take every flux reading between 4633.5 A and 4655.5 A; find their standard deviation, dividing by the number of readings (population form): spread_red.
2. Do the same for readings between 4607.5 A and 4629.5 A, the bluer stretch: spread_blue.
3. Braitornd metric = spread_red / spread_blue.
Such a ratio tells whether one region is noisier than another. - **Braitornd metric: 0.92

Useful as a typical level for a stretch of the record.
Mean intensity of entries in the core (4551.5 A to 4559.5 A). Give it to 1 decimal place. 17.0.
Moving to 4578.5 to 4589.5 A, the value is 16.6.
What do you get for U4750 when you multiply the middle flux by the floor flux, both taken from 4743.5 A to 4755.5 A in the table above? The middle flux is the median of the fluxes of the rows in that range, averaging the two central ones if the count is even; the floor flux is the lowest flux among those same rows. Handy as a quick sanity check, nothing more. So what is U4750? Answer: 270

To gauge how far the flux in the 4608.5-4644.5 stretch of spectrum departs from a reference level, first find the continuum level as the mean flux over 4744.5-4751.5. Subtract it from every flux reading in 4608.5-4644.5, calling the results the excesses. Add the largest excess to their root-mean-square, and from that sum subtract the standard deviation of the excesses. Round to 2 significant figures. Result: 1.7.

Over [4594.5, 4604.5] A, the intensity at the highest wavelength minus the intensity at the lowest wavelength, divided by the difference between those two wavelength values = -0.19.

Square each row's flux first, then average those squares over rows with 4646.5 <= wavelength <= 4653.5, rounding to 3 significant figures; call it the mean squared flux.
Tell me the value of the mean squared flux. 282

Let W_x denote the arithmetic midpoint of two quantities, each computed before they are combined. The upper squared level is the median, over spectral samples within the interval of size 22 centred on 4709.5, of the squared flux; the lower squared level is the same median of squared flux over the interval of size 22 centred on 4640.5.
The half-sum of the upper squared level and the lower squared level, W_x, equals 281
